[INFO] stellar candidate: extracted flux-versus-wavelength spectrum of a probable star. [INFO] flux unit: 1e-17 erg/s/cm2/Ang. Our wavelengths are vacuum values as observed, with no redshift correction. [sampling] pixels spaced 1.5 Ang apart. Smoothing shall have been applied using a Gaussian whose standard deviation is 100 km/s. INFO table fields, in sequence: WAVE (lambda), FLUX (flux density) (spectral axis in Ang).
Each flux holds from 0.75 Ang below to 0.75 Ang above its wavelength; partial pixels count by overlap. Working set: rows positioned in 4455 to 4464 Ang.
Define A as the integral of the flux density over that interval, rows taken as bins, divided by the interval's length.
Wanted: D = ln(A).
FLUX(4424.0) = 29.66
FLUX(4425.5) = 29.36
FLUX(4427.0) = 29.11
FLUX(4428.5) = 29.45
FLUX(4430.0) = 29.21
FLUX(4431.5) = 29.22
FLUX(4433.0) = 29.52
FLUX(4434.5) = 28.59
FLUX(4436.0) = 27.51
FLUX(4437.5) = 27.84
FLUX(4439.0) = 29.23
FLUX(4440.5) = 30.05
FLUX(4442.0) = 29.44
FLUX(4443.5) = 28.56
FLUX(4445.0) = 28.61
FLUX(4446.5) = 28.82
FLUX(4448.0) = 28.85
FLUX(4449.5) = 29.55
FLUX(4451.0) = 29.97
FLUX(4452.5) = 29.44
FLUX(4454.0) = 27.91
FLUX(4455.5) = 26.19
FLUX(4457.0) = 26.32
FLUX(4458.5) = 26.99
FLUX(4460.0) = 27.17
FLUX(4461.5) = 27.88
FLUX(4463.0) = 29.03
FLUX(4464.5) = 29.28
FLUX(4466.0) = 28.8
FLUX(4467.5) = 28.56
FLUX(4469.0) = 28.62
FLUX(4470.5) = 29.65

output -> 3.31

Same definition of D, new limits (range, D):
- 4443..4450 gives 3.36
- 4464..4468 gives 3.36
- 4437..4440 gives 3.36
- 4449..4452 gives 3.39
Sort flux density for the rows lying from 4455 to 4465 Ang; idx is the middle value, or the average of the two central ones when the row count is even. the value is 27.2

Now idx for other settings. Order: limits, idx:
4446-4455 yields 29.1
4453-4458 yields 26.3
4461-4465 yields 29.0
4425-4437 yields 29.2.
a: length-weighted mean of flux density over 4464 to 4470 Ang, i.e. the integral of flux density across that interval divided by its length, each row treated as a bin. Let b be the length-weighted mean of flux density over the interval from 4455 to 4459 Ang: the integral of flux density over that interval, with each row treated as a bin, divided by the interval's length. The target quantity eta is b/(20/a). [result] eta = 38.2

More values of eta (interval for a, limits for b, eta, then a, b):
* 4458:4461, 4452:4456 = 37.8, 27.2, 27.9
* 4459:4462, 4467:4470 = 39.4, 27.5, 28.7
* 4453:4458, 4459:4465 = 38.1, 26.9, 28.2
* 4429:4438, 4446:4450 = 41.7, 28.7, 29.1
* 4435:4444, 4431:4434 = 42.2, 28.8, 29.3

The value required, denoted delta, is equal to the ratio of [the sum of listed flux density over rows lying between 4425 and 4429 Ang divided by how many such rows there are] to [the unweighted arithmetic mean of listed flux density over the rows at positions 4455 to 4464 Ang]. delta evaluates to 1.07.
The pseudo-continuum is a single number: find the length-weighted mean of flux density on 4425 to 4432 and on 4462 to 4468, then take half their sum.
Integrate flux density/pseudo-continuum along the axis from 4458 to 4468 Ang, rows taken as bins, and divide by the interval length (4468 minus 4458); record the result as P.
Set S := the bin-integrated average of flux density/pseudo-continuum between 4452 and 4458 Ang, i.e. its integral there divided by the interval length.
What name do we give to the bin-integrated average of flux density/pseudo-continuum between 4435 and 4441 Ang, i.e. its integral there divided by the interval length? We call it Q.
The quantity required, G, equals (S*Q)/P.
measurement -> 0.95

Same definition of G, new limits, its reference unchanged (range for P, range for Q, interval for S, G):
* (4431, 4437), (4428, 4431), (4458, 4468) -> 0.99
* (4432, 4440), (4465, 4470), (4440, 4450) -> 1.01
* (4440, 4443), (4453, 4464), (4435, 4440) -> 0.90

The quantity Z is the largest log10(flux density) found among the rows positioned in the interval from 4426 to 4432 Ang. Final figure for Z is 1.47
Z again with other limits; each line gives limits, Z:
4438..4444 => 1.48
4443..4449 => 1.46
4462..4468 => 1.47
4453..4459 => 1.45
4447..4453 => 1.48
